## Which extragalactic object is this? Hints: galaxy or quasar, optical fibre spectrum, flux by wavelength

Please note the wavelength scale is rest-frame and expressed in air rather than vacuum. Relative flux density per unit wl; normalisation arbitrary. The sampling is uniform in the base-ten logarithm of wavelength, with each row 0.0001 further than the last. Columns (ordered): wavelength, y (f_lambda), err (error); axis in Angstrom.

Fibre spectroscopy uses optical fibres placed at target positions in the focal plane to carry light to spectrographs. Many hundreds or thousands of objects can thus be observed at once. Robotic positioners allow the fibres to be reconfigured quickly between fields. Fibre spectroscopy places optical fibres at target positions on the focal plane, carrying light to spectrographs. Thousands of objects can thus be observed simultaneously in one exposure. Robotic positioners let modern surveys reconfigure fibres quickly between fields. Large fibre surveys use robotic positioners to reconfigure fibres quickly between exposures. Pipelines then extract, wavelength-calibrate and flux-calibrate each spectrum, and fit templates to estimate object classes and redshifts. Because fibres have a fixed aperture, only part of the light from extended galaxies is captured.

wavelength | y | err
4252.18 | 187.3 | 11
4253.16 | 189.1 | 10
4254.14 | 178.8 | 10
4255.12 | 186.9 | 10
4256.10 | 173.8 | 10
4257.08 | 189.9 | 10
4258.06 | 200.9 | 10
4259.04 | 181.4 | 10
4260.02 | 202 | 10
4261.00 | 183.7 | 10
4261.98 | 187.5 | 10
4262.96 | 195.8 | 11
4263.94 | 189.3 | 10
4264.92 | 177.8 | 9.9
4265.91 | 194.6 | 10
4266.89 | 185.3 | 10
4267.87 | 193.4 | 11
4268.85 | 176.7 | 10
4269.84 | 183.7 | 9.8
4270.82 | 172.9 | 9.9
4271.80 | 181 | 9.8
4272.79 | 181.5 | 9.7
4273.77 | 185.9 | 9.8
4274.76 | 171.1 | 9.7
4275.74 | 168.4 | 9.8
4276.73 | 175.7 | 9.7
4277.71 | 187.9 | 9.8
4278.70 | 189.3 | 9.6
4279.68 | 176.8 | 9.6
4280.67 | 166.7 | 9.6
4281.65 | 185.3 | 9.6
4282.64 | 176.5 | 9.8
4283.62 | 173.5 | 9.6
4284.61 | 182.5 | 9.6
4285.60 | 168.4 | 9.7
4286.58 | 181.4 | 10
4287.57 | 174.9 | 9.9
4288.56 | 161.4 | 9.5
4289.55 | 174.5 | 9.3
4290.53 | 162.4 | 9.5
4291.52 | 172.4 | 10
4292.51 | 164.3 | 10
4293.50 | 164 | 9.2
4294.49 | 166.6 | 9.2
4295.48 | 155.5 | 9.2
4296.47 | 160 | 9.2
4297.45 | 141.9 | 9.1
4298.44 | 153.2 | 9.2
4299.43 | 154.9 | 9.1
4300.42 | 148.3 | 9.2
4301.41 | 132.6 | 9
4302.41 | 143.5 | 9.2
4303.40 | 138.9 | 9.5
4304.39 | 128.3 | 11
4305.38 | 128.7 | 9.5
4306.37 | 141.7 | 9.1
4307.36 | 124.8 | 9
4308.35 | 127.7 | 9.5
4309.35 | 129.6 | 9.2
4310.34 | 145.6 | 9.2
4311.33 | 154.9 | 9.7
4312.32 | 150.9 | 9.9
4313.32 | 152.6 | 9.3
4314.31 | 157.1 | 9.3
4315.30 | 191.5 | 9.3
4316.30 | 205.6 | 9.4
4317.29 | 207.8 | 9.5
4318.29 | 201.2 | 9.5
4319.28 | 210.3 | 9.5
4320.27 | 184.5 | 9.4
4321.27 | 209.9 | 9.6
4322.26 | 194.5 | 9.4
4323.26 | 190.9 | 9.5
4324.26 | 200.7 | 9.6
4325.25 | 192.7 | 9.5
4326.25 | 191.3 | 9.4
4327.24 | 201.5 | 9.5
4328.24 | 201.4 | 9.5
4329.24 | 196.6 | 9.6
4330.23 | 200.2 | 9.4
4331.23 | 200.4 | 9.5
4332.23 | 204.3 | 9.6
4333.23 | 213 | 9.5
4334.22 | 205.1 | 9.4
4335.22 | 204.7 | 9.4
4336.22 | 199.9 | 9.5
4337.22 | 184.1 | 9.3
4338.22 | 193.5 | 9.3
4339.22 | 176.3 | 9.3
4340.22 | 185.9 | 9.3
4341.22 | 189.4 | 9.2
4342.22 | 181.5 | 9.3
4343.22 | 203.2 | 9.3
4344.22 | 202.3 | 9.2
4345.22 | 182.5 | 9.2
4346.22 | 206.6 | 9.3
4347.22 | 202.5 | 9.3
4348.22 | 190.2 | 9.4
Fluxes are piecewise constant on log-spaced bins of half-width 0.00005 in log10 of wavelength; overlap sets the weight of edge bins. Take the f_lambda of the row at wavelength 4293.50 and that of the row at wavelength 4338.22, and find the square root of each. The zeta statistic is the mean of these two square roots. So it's 13.4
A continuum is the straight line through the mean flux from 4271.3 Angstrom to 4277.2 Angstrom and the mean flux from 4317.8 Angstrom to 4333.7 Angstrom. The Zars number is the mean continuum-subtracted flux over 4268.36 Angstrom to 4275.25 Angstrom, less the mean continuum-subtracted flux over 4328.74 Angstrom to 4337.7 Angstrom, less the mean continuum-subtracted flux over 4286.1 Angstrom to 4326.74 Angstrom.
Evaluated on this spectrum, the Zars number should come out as 31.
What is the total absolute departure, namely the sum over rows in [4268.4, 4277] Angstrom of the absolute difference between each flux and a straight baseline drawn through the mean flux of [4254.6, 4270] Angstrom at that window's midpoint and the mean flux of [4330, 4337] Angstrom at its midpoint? 113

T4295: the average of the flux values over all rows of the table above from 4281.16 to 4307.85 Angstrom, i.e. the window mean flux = 158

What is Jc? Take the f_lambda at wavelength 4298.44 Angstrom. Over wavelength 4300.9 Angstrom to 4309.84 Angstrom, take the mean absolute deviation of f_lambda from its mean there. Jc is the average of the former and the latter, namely 79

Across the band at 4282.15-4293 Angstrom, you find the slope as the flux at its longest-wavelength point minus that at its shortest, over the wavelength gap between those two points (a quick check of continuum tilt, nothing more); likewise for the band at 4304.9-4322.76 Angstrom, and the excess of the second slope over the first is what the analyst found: 5.1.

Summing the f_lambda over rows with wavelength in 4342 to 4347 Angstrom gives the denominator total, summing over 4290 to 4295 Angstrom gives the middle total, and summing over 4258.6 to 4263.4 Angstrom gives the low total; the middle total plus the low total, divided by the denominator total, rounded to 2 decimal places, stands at 1.82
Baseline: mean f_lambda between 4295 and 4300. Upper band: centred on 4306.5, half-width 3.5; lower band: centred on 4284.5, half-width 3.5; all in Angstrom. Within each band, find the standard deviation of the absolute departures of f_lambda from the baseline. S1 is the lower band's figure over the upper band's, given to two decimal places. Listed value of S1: 0.93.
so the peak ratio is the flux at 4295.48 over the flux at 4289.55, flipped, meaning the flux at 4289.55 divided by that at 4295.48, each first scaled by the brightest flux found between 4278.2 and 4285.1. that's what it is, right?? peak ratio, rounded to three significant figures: 1.12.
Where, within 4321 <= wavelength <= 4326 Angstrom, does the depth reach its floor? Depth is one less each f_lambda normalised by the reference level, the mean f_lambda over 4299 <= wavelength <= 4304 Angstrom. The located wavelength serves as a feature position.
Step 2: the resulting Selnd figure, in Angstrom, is 4321.27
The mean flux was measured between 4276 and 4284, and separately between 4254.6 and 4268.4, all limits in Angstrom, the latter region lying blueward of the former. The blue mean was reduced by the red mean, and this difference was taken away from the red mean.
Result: 169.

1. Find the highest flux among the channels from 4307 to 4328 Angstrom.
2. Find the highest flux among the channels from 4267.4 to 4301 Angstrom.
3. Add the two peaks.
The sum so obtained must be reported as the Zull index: 404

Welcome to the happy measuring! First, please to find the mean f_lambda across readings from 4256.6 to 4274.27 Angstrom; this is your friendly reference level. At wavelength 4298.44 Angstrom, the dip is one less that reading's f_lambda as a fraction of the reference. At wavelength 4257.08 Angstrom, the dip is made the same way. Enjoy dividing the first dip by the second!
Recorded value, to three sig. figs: -11.0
